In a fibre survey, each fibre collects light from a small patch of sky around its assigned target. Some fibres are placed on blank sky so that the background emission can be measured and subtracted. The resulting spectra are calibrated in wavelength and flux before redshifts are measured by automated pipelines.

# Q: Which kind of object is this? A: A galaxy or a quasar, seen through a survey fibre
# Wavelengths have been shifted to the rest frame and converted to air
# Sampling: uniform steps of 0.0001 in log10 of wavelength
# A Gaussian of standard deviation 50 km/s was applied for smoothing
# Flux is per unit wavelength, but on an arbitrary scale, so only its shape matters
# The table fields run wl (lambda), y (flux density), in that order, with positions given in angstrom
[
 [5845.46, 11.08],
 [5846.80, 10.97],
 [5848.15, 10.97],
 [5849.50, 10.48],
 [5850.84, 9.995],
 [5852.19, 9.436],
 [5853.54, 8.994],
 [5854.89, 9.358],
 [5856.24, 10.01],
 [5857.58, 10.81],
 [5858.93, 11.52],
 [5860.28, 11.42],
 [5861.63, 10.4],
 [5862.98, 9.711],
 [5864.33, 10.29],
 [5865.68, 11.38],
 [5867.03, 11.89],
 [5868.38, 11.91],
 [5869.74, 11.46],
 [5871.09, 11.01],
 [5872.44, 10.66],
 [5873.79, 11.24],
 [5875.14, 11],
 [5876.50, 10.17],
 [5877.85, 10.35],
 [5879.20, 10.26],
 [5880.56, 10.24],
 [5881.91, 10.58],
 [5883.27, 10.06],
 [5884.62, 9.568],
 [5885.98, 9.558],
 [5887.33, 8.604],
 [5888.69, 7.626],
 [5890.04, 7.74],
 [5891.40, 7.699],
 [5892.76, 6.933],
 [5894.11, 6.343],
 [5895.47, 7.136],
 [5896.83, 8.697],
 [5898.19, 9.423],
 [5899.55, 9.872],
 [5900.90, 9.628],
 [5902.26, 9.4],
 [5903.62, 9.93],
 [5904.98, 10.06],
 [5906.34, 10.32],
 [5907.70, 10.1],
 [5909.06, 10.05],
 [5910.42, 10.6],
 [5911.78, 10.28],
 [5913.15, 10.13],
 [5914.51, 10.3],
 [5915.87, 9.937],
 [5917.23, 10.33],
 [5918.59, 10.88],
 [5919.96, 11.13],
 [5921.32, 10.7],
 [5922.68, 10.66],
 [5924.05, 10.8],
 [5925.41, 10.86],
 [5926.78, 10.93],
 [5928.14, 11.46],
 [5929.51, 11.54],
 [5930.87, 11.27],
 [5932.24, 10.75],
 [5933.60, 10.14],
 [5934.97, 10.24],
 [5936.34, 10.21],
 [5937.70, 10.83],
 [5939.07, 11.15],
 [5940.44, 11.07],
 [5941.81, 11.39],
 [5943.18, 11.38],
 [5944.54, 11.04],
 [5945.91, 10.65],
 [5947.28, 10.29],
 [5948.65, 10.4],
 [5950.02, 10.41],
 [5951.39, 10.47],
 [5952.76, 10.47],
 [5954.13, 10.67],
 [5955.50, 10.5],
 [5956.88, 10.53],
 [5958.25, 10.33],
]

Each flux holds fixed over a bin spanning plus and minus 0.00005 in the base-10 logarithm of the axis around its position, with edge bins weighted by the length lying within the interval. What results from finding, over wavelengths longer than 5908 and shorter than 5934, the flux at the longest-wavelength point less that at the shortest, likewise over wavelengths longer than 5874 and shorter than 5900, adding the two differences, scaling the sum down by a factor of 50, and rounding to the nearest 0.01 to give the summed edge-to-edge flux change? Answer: -0.02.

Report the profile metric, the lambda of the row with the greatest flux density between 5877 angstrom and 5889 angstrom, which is 5881.91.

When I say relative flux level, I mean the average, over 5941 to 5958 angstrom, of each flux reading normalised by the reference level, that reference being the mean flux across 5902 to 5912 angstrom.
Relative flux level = 1.06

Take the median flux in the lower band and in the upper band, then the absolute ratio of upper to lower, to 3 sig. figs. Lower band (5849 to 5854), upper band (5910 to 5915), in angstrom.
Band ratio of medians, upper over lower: 1.06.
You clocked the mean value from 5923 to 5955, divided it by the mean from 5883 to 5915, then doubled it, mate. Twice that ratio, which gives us 2.36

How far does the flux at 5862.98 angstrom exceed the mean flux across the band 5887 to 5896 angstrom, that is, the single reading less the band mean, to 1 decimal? 2.3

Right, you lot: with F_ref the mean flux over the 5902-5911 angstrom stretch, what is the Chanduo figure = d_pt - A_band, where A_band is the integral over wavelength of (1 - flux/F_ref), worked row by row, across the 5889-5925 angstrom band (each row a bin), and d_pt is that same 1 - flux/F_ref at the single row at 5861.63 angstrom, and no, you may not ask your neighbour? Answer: -2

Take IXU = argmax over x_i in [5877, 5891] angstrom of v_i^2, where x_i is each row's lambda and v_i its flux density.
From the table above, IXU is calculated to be 5881.91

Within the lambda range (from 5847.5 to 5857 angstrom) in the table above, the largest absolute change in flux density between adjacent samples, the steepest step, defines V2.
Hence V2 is 0.65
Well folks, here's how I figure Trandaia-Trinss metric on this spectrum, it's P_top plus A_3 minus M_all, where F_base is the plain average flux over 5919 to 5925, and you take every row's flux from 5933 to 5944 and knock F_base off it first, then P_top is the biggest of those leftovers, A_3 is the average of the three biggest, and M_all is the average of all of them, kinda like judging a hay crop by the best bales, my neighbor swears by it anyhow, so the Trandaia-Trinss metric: 1.1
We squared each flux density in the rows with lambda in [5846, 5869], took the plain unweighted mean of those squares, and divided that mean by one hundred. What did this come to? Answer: 1.12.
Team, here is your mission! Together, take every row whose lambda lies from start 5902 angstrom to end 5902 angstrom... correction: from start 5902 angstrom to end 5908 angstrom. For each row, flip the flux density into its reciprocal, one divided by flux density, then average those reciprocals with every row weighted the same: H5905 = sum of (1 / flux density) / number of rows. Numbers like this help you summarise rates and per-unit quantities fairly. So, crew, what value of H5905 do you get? 0.100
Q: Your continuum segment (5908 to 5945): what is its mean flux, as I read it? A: 10.7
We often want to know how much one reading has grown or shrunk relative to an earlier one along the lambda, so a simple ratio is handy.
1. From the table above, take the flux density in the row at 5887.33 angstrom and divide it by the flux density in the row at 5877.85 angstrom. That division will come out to 0.83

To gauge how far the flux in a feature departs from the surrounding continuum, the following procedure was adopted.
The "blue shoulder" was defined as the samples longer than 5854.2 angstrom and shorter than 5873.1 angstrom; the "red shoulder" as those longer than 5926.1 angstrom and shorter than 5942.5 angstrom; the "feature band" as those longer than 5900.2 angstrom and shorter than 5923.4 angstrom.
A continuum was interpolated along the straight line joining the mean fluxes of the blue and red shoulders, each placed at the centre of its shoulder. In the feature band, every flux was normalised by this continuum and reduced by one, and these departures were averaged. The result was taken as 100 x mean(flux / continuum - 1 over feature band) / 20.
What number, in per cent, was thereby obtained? -0.29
